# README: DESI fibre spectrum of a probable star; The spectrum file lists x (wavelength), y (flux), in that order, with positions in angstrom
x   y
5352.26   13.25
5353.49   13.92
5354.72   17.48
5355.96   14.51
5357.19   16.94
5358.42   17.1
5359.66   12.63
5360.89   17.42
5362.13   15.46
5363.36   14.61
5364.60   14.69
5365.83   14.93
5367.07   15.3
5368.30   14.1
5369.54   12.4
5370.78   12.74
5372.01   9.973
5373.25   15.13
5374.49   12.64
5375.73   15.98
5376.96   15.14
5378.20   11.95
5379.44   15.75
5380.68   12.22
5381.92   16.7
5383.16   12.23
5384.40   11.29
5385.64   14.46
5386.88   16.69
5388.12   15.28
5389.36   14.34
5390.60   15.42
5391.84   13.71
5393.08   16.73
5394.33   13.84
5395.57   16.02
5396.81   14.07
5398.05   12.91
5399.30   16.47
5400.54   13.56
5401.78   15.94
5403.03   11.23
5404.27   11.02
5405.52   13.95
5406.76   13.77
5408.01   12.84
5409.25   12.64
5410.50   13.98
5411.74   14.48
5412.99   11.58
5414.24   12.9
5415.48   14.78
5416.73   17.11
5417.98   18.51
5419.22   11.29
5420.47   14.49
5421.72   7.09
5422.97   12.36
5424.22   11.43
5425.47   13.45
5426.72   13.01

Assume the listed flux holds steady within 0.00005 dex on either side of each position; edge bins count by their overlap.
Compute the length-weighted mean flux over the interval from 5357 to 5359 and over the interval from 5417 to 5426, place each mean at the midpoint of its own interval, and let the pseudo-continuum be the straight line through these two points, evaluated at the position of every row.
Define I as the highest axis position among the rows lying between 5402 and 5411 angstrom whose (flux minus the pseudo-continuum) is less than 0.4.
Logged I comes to 5409.25 angstrom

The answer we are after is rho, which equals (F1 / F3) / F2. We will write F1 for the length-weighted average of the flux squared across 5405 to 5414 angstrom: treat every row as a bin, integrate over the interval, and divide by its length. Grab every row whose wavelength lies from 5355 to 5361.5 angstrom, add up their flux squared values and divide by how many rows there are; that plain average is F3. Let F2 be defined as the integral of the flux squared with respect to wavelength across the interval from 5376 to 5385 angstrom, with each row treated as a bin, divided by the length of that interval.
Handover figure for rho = 0.0037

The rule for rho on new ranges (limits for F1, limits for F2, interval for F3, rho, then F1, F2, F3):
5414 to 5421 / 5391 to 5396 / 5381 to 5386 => 0.0053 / 230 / 228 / 191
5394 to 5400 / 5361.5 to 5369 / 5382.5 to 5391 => 0.0048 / 218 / 220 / 206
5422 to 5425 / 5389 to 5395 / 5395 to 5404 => 0.0029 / 133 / 221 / 208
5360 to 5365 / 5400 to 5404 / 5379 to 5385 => 0.0069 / 239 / 182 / 191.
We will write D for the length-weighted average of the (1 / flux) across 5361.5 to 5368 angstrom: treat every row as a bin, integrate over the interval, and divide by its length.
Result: 0.0669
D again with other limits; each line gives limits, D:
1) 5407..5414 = 0.0765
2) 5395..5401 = 0.0690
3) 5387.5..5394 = 0.0668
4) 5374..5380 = 0.0709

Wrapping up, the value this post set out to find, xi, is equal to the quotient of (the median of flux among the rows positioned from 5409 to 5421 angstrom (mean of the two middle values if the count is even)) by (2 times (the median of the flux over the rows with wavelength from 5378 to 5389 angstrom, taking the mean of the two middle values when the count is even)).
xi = 0.492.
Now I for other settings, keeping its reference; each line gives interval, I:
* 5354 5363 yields 5362.13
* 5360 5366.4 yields 5365.83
